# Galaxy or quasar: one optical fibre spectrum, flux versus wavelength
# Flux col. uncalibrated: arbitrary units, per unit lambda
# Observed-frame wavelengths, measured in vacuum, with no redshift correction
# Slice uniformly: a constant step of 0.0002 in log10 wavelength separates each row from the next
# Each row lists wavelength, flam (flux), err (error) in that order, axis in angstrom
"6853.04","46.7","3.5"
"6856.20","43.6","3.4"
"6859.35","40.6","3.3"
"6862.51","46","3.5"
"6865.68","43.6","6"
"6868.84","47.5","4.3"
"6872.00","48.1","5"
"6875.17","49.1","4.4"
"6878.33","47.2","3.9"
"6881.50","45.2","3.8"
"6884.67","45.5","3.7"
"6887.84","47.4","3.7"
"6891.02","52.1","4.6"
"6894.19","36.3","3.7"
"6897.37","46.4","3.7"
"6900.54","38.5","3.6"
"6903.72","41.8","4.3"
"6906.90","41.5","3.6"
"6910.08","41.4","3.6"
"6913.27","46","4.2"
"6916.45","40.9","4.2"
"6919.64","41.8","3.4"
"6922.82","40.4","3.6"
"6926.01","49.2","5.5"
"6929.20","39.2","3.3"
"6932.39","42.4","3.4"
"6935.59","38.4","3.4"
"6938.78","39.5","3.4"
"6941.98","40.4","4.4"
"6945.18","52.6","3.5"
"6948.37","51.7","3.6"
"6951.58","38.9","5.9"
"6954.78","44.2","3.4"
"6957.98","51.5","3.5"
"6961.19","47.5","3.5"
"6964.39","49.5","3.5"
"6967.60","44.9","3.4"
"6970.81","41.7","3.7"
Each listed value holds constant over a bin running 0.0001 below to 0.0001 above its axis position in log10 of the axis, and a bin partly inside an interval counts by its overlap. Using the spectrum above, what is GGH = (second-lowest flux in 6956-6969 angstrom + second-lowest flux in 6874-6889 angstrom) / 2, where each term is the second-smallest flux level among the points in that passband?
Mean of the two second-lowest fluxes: 46.5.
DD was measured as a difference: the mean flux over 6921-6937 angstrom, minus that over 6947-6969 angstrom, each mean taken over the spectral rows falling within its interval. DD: -5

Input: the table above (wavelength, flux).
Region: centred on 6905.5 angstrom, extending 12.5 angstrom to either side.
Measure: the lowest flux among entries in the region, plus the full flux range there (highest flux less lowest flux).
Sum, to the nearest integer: 46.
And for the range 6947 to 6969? 52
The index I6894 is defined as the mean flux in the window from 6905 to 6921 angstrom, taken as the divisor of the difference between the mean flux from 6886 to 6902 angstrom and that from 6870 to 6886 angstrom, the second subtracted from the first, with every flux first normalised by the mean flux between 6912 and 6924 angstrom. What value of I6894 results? -0.07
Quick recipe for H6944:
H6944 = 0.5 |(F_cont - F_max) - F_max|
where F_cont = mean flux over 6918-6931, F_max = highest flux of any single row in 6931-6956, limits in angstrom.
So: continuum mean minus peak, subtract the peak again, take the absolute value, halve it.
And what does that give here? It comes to 31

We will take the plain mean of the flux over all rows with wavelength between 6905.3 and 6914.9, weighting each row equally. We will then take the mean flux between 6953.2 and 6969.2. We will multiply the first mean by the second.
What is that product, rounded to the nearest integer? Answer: 2042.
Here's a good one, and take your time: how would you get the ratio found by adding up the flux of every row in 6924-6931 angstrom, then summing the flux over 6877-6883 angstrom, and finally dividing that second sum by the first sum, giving 1.05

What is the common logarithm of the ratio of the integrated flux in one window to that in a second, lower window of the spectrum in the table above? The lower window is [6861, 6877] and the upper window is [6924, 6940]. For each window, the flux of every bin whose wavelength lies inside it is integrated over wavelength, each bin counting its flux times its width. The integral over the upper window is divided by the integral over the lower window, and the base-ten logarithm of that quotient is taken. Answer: -0.05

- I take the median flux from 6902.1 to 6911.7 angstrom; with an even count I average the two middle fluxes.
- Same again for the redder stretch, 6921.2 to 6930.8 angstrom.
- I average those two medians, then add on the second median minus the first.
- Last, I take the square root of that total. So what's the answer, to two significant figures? 6.3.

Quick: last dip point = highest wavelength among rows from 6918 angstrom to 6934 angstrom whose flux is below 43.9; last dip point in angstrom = 6932.39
